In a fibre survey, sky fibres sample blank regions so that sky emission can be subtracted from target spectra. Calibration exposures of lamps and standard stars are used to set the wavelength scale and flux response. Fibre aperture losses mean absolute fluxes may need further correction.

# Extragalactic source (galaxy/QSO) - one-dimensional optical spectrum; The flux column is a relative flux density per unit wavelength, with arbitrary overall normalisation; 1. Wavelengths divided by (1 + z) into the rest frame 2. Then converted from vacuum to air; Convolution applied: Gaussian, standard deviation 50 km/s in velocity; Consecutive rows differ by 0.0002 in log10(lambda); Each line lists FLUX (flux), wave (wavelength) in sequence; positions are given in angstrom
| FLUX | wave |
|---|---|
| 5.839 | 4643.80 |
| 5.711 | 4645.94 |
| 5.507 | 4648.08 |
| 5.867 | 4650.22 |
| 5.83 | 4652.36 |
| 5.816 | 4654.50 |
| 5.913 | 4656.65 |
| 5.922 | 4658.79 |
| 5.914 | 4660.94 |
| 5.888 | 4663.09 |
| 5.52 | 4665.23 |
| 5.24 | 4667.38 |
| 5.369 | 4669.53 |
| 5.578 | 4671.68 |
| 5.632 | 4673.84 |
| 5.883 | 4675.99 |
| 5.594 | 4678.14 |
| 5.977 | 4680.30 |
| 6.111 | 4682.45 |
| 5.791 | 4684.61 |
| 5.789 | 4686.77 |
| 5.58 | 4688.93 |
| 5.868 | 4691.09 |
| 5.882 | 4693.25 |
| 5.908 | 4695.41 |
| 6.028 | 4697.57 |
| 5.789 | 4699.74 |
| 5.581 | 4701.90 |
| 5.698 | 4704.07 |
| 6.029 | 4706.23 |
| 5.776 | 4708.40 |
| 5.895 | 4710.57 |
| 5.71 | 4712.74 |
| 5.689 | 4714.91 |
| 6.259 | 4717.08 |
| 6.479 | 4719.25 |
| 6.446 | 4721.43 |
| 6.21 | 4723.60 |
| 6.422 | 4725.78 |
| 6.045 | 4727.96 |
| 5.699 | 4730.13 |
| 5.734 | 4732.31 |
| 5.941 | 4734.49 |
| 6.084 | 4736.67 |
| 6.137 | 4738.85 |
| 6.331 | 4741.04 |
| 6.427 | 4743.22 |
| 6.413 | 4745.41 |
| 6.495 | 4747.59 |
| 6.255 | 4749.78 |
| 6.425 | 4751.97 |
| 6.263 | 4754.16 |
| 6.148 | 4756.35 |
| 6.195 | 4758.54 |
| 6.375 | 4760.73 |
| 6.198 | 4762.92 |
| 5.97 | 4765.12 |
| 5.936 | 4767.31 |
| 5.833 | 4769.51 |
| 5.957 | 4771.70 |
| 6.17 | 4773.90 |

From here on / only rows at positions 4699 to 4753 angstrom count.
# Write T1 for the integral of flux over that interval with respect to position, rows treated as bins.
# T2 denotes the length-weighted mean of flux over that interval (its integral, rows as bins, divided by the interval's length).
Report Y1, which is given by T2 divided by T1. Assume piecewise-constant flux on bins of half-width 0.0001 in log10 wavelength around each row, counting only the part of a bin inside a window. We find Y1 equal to 0.019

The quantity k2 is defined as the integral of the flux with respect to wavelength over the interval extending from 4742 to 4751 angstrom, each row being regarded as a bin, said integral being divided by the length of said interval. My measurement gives 6.40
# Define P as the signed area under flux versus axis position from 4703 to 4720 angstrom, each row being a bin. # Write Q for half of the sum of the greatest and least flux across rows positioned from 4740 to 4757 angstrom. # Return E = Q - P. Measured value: -95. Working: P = 101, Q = 6.3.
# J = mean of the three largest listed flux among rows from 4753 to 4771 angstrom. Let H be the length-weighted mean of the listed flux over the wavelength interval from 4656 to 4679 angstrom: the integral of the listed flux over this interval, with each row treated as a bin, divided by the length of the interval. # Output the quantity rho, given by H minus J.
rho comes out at -0.60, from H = 5.67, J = 6.3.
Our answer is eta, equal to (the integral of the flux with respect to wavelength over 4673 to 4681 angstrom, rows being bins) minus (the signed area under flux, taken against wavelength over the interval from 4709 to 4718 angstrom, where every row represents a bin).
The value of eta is -6.7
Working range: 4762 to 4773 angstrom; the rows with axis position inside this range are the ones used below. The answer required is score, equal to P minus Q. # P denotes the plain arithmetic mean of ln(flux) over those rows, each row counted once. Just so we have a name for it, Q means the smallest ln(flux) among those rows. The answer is 0.02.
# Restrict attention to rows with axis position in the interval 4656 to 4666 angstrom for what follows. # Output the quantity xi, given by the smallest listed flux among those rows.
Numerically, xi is 5.52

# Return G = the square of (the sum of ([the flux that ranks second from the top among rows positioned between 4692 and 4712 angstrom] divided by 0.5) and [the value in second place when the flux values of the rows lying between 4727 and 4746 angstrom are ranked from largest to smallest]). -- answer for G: 341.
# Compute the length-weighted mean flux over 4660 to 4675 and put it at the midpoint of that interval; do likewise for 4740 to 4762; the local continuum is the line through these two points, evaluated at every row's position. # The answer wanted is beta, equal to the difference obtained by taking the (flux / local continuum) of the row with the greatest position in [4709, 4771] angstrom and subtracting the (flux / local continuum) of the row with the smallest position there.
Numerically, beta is -0.089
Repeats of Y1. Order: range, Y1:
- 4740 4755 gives 0.067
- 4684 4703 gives 0.053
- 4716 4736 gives 0.050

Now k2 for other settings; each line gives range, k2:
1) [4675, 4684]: 5.89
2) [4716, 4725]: 6.35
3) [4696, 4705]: 5.78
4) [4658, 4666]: 5.82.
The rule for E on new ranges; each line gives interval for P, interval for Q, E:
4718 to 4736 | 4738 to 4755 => -104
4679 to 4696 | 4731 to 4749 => -93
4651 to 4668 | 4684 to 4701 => -92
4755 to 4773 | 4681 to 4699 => -104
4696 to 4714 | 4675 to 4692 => -99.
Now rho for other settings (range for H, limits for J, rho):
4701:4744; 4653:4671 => 0.11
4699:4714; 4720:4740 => -0.58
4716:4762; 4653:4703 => 0.19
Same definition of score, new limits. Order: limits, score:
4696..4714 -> 0.04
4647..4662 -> 0.06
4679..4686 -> 0.03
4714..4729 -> 0.09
